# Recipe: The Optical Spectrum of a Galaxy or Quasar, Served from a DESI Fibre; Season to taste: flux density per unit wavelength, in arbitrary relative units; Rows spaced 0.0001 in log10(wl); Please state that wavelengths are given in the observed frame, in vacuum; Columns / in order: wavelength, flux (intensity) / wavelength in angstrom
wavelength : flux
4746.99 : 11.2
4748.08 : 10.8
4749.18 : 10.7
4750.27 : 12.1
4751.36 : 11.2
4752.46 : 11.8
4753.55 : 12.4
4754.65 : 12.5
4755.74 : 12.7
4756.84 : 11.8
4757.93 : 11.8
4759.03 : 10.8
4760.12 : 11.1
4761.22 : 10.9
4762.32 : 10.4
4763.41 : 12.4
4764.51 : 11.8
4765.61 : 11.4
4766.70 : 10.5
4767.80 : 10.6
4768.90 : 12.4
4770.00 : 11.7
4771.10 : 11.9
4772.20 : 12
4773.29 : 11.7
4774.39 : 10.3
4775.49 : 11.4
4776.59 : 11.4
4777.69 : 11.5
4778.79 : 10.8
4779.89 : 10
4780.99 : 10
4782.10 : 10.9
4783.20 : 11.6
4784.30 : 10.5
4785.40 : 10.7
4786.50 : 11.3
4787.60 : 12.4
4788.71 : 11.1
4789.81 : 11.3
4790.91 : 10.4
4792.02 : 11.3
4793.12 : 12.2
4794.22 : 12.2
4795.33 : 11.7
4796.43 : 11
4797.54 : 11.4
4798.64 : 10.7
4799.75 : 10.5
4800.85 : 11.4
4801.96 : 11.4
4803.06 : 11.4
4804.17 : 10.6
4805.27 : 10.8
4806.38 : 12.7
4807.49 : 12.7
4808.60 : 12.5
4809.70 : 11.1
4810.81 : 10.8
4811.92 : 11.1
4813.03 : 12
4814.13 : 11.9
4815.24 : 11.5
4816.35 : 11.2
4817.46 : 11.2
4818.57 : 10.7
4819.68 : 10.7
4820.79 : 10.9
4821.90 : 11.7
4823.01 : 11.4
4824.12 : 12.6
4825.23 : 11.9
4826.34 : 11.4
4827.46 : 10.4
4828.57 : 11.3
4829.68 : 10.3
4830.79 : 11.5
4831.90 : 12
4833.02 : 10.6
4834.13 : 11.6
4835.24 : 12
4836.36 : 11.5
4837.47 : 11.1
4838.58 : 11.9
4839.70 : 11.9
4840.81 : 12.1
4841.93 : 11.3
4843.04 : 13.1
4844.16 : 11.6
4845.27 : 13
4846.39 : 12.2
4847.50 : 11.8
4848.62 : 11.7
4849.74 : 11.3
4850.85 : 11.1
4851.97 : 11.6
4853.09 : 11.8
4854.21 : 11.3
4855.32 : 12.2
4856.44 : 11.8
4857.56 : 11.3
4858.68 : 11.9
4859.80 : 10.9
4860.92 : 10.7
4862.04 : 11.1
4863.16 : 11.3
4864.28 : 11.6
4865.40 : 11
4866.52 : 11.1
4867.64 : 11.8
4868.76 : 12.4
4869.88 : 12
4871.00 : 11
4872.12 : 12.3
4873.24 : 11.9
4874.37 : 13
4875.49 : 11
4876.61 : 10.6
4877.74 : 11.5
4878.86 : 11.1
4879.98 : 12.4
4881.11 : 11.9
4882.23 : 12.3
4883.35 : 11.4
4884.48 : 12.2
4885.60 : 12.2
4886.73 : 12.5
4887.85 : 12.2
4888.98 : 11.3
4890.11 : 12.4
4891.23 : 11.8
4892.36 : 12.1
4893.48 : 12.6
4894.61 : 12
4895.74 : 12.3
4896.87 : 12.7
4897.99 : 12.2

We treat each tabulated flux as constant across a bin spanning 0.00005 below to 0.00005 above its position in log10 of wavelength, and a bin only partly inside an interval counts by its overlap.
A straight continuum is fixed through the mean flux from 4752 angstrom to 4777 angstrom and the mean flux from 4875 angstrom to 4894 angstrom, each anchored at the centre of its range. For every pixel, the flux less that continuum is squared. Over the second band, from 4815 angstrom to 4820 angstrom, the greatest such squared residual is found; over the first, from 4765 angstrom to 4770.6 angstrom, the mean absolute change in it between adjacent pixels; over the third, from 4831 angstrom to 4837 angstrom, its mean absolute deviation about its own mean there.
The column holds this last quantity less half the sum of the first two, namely -0.38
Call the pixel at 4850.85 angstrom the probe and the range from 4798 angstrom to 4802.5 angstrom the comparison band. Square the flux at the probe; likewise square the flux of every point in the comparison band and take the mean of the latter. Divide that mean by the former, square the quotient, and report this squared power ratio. 1.0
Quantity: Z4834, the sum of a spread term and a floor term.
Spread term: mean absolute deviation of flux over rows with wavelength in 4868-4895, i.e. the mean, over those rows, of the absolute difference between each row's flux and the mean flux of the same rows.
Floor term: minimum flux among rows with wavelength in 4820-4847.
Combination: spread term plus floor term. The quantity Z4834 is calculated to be 10.8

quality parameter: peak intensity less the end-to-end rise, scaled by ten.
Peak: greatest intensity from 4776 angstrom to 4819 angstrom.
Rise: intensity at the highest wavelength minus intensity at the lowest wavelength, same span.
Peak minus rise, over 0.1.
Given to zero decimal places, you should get 134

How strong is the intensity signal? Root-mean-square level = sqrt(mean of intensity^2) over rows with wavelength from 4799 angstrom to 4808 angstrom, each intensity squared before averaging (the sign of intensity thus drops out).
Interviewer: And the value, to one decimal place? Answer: 11.5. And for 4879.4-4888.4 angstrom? 12.1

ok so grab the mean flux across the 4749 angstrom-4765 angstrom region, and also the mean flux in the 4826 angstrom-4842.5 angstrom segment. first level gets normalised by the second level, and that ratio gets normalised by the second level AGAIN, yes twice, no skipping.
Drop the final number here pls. 0.090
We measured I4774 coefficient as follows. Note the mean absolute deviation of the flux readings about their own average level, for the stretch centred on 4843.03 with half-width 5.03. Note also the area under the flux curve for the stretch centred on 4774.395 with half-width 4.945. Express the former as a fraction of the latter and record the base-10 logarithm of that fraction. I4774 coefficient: -2.40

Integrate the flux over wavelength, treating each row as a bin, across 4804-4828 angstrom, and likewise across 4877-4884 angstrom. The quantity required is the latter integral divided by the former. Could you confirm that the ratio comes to 0.3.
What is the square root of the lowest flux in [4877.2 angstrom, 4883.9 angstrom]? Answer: 3.33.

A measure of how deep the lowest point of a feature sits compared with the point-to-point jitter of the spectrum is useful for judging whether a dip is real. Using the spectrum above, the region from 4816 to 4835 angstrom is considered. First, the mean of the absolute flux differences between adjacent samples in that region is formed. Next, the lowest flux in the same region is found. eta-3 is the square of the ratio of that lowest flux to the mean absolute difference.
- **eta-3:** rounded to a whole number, 217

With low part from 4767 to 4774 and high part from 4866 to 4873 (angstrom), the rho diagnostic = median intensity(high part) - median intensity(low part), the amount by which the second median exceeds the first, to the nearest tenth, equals 0.1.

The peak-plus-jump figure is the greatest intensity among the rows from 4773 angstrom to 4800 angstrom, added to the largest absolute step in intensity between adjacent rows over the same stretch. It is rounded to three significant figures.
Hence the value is 13.8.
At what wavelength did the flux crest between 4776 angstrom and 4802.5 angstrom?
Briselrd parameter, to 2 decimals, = 4787.60 angstrom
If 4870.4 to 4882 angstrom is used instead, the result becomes 4874.37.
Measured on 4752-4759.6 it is 4755.74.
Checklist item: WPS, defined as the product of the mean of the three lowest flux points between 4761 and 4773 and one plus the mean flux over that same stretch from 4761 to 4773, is 131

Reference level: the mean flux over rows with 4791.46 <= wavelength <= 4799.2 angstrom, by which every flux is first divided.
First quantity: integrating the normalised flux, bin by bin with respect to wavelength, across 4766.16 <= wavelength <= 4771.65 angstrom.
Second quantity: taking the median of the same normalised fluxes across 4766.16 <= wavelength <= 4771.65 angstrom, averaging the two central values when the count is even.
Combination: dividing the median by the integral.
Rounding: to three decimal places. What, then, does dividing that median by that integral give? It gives 0.187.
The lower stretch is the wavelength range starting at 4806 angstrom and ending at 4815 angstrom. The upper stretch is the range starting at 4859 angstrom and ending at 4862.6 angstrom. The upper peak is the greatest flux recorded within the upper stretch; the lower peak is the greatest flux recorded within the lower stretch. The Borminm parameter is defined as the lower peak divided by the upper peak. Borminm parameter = 1.14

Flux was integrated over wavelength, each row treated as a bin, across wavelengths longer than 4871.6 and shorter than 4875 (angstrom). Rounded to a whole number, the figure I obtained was 42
